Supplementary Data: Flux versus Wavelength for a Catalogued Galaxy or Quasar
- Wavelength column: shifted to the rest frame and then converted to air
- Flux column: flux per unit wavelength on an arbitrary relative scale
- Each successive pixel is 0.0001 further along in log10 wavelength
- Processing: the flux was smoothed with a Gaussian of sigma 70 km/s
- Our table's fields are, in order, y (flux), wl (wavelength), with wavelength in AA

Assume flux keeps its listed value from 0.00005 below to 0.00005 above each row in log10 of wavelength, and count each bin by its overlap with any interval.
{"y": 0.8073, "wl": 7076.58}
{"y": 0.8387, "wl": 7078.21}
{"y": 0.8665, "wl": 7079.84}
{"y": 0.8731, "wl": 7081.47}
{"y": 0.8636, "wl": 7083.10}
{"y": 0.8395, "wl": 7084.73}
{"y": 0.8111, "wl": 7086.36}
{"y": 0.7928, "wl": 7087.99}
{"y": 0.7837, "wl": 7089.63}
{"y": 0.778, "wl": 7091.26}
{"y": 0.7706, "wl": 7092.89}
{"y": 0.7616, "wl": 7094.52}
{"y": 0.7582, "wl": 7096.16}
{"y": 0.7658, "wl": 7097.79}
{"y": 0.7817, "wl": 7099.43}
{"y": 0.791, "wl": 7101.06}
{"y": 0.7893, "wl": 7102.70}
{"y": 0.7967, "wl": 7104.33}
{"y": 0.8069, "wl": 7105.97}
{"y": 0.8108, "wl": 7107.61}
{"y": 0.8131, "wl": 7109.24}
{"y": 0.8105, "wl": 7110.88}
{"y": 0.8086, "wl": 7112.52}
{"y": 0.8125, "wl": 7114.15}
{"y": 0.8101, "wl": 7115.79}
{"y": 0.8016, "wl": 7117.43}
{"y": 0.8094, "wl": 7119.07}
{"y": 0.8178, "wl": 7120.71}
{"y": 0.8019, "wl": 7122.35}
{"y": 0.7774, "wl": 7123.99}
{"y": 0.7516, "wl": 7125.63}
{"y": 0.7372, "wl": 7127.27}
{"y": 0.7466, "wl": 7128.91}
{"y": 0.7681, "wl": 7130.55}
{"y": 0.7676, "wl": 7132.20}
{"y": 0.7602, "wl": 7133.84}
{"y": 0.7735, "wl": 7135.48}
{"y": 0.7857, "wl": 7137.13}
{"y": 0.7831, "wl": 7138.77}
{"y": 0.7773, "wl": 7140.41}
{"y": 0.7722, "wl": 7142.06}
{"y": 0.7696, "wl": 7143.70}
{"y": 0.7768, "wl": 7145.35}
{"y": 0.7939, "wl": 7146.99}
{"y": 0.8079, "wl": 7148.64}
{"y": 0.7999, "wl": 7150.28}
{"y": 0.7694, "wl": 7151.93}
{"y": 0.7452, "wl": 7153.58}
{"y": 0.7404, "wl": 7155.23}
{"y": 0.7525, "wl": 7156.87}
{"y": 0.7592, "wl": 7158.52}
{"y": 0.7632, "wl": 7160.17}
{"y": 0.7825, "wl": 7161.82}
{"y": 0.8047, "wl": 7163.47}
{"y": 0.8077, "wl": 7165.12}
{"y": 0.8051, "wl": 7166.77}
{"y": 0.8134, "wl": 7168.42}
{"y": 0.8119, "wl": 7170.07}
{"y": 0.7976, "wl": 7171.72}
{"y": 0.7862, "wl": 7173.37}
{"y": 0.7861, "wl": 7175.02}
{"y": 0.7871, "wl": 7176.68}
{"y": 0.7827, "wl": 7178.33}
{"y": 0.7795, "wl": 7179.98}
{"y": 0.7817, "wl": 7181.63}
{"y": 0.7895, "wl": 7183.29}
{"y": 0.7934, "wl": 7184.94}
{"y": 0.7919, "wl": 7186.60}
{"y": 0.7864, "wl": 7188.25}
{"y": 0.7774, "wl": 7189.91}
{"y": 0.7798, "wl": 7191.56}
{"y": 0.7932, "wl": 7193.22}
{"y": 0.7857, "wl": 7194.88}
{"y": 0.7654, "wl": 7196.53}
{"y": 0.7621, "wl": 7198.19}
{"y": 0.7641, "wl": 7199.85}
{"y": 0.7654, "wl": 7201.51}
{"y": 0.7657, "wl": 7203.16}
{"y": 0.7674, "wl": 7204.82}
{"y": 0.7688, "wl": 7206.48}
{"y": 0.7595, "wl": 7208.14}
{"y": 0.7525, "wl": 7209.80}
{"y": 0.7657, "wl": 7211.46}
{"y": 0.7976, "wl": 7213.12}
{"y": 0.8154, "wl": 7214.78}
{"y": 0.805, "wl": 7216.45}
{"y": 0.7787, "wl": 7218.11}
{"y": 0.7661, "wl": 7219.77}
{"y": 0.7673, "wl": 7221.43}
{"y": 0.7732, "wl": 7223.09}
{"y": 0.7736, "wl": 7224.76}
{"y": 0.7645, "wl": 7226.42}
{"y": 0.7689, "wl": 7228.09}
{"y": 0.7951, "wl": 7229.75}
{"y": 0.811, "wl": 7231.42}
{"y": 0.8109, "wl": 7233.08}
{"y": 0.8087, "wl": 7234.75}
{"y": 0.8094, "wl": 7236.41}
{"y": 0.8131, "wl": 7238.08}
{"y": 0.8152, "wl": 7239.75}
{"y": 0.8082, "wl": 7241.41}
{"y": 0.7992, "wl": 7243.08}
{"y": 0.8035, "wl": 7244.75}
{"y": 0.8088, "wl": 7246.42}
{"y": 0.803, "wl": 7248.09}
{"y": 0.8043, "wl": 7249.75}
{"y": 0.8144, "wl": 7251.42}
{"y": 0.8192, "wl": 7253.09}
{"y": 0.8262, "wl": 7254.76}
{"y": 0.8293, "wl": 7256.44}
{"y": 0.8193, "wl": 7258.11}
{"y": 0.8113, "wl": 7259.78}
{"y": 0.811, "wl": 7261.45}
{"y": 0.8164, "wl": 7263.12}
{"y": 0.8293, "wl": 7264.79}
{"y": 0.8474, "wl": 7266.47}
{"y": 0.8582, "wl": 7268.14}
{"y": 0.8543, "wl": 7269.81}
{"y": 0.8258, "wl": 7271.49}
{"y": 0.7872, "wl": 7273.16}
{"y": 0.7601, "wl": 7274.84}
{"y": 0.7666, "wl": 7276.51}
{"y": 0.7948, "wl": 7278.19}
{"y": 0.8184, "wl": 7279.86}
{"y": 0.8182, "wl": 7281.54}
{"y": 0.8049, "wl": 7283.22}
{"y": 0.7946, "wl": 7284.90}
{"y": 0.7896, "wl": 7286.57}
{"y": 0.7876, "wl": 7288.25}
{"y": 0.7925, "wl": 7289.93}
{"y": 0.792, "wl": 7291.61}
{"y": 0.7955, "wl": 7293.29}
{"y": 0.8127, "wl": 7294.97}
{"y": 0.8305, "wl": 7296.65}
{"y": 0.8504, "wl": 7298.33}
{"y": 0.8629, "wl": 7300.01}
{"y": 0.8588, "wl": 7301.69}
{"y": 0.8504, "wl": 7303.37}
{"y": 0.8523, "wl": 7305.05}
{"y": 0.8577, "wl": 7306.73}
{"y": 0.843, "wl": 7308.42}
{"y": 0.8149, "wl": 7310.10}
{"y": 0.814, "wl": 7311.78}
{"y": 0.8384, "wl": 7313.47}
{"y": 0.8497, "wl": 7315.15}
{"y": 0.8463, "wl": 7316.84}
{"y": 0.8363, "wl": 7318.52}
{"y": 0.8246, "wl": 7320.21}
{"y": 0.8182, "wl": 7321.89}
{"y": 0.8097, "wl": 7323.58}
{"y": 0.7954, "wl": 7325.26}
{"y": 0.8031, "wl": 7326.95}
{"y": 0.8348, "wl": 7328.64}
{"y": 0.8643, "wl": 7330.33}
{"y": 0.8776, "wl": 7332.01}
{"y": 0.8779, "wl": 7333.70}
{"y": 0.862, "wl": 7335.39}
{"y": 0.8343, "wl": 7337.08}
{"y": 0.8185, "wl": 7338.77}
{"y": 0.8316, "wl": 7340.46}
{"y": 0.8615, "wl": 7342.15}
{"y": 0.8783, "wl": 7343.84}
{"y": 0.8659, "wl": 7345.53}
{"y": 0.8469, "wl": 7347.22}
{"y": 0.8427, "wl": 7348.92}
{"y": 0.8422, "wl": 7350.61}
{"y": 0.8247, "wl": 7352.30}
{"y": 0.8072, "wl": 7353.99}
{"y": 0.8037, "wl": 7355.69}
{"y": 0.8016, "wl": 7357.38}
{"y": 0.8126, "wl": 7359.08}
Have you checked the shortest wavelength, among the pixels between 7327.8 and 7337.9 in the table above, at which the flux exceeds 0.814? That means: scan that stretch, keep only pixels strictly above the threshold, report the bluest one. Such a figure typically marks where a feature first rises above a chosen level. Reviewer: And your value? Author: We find 7328.64 AA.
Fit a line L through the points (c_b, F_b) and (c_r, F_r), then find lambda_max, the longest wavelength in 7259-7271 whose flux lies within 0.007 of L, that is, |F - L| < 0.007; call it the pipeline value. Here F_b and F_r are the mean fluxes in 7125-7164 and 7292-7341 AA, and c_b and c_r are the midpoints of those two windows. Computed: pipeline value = 7263.12 AA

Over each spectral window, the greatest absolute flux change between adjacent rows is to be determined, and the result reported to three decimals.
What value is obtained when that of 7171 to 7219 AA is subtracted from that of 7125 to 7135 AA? -0.010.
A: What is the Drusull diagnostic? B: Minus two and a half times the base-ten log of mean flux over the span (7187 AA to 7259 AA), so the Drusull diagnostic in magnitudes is 0.256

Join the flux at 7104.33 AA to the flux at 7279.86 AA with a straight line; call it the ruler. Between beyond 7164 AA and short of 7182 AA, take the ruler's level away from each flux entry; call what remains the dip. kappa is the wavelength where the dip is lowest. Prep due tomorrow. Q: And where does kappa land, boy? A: 7179.98 AA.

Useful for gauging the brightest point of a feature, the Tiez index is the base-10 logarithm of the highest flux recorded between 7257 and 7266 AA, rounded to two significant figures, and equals -0.081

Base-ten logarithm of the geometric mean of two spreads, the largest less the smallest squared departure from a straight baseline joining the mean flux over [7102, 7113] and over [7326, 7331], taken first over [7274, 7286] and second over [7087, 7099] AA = -2.5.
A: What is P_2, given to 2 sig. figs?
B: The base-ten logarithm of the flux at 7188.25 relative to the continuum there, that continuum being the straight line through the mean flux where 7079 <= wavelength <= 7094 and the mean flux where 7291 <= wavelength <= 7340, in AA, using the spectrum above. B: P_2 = -0.022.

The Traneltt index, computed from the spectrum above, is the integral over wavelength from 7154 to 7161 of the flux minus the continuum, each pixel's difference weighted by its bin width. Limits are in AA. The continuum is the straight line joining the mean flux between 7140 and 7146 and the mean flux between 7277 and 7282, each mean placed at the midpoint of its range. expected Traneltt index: -0.16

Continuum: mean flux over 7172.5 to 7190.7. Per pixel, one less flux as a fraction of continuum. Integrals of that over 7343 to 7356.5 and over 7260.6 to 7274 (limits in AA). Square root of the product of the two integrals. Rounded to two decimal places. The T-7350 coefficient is 0.82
